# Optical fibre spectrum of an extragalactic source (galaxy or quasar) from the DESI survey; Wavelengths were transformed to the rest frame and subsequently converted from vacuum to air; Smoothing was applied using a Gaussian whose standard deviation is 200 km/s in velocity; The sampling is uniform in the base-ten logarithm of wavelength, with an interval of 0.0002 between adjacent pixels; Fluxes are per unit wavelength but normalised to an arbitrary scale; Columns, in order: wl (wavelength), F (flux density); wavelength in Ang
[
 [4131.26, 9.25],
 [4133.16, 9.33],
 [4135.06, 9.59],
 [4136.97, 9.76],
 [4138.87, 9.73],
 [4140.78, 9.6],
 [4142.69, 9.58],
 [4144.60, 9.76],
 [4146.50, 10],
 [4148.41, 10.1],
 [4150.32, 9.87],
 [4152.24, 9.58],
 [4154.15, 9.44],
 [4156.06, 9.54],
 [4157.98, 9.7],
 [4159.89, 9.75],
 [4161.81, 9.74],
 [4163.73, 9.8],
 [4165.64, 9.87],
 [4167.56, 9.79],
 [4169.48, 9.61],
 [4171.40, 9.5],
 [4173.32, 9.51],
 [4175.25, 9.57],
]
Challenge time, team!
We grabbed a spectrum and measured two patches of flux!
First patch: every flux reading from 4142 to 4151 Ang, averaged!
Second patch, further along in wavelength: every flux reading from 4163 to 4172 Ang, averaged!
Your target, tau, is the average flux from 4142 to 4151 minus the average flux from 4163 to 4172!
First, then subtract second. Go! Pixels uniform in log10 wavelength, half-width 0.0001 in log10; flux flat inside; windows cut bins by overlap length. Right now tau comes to 0.15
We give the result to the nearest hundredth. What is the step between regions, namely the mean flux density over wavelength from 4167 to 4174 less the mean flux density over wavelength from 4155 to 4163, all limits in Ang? -0.08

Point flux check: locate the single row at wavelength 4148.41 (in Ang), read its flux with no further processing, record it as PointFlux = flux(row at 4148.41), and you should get 10.1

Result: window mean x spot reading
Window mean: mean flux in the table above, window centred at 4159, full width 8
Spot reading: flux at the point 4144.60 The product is 94.5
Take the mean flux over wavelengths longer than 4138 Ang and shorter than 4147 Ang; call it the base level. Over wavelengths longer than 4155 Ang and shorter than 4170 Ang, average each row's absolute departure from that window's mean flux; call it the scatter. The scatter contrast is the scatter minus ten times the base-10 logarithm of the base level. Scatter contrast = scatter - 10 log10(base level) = -9.80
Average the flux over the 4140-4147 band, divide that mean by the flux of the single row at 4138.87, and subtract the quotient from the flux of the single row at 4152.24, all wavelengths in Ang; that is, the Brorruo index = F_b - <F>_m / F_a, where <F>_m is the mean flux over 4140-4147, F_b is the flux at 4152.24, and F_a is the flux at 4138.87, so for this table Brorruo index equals 8.58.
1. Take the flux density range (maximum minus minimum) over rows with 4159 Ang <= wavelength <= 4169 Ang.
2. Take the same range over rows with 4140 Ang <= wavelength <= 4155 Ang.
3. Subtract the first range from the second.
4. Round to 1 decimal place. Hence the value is 0.5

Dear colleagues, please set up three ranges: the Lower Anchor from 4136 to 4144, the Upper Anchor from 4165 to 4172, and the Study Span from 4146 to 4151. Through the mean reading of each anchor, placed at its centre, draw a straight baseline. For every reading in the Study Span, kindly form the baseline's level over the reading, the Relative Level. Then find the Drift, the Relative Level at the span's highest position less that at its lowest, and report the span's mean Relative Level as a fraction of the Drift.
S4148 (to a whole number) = 74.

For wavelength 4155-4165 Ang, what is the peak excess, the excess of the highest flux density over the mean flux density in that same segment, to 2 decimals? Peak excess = 0.09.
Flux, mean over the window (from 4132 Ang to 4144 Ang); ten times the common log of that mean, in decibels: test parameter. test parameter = 9.82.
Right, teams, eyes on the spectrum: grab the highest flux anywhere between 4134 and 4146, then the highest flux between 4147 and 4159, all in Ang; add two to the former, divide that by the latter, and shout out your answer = 1.16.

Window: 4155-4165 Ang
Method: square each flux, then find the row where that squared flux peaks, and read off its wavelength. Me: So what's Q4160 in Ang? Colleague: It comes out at 4163.73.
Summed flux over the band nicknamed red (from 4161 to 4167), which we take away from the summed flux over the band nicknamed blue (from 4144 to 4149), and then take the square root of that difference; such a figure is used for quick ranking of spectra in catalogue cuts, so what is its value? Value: 0.67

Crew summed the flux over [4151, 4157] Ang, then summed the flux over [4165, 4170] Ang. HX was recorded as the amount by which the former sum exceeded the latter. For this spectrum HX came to -0.7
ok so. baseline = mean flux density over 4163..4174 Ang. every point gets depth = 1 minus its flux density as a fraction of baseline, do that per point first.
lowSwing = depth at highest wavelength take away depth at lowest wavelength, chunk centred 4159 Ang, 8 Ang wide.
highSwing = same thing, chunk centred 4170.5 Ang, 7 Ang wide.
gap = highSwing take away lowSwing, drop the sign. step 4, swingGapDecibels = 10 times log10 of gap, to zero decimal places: -13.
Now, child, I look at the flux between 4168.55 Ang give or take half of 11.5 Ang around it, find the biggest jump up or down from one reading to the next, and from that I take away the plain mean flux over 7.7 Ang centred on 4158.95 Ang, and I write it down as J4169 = -9.50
